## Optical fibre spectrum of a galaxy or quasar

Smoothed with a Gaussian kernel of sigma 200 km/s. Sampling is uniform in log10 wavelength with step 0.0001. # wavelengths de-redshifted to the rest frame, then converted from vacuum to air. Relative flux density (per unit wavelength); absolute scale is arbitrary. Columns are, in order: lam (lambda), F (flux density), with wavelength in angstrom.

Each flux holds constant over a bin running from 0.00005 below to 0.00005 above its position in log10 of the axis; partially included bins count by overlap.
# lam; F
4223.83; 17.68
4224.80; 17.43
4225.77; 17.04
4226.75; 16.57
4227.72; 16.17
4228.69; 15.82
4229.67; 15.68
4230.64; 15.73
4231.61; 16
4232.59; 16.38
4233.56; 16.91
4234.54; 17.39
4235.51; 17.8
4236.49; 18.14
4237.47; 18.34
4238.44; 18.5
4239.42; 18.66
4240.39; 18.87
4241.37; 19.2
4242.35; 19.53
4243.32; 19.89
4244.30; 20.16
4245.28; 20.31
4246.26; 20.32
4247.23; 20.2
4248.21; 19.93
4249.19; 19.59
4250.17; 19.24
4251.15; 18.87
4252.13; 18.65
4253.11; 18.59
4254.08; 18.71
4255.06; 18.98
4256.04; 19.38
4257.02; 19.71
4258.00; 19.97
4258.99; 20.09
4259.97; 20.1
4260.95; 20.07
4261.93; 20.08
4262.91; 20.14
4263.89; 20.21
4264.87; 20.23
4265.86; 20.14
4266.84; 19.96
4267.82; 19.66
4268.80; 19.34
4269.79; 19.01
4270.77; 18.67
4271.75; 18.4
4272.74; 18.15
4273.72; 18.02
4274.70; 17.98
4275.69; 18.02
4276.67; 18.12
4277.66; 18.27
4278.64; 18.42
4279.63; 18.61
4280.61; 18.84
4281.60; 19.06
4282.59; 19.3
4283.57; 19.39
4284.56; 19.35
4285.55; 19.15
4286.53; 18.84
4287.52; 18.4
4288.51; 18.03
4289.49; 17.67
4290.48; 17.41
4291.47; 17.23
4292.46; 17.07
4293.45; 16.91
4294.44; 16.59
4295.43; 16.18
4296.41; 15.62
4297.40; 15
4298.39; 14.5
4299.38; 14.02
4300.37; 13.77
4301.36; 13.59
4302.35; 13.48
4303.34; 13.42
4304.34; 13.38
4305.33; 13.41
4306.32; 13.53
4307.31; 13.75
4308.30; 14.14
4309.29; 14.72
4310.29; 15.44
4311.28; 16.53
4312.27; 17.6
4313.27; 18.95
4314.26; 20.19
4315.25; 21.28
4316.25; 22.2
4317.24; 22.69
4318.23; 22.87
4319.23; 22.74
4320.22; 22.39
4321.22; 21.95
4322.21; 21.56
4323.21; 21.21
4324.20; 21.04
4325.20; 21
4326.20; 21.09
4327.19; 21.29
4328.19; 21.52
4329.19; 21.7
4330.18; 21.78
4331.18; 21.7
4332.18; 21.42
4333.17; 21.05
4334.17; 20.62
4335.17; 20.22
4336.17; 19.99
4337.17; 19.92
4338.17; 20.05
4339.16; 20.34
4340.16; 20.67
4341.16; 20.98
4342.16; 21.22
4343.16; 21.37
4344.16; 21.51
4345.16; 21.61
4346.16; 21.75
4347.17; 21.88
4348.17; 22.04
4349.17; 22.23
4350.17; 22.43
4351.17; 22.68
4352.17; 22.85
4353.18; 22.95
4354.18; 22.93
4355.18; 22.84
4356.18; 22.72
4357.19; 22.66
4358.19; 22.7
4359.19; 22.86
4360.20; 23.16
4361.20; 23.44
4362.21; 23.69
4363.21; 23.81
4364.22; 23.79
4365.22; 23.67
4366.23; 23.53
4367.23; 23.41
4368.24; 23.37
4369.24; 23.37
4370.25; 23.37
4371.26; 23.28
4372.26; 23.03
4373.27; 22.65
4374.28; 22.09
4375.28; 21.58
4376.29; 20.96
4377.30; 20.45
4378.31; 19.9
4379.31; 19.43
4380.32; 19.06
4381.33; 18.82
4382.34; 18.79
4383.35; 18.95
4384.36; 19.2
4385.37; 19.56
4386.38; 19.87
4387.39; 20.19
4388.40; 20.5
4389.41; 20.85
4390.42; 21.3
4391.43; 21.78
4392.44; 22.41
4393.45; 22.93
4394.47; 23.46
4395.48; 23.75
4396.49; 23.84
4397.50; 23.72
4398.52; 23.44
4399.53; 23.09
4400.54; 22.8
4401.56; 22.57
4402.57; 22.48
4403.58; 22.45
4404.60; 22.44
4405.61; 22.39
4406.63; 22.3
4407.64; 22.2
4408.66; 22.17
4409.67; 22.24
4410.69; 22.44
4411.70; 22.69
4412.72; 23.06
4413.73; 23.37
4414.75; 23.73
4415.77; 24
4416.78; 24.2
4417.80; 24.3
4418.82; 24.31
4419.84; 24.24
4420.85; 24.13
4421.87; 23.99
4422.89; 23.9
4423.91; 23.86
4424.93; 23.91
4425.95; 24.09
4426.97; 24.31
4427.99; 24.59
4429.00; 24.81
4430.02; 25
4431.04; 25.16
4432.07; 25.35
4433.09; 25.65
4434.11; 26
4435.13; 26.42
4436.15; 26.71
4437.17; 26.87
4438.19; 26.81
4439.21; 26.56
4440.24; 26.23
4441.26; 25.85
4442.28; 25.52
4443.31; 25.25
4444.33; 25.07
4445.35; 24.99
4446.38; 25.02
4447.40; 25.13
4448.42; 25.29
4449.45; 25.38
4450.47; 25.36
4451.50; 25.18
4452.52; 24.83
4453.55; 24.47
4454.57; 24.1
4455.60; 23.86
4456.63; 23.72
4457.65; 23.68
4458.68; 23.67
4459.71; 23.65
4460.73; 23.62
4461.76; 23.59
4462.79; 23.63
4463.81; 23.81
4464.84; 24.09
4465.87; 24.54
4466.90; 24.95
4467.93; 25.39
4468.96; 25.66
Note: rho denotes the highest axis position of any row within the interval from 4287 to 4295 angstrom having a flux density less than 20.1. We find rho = 4294.44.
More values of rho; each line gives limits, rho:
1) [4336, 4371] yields 4338.17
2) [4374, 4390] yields 4386.38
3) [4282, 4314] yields 4313.27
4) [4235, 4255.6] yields 4255.06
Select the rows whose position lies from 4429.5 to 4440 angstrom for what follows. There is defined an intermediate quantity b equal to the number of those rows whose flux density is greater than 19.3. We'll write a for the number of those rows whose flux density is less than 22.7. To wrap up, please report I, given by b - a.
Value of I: 10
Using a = 0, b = 10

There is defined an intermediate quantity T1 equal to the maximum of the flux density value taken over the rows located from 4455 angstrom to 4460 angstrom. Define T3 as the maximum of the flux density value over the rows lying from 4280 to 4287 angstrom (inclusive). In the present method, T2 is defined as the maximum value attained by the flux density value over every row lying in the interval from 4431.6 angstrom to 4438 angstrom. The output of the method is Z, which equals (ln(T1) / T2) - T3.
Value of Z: -19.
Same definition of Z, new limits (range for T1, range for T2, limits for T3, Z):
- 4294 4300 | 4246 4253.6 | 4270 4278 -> -19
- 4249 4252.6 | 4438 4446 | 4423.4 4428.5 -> -24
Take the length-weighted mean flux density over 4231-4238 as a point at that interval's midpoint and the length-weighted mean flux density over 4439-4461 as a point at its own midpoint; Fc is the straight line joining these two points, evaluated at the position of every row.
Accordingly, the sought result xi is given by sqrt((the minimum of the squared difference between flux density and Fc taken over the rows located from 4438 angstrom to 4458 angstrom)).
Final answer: 0.08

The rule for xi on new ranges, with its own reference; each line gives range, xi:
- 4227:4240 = 0.13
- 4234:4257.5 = 0.13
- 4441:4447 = 0.32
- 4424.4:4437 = 0.03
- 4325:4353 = 0.02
